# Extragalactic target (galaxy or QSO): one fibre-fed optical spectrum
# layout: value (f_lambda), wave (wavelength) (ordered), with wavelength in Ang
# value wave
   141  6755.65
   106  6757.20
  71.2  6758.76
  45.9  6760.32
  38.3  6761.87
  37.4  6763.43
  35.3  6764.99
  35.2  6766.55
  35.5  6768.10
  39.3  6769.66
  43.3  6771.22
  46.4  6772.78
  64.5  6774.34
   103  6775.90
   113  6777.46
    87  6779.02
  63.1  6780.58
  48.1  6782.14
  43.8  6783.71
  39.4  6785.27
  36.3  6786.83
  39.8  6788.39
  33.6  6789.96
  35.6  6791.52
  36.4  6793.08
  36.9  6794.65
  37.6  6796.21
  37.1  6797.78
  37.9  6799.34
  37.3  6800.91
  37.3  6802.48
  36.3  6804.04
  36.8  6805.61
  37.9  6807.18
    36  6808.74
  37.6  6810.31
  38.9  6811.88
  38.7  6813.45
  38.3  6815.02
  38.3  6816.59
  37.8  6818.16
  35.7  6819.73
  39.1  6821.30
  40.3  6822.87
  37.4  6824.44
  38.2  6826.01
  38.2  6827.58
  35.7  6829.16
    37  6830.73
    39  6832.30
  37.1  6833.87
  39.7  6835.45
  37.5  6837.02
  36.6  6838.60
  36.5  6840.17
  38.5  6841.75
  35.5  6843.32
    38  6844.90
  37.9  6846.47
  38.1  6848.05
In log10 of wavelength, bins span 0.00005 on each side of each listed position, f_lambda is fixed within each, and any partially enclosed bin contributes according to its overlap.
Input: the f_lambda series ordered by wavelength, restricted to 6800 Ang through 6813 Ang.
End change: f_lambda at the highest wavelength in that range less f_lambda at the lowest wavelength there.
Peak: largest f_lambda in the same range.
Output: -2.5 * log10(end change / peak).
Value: 3.46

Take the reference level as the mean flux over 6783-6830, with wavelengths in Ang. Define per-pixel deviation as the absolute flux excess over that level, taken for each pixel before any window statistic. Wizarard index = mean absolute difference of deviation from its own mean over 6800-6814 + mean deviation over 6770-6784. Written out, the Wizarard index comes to 31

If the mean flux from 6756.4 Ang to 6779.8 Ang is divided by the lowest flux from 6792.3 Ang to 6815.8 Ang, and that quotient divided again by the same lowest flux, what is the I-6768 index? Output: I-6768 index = 0.046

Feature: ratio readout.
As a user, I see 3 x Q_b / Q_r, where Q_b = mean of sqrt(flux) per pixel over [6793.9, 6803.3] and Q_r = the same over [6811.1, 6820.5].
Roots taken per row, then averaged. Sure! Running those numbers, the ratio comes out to 2.98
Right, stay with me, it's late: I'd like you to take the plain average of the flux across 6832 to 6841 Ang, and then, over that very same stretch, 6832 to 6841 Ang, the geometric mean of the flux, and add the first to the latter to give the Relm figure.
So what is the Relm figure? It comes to 75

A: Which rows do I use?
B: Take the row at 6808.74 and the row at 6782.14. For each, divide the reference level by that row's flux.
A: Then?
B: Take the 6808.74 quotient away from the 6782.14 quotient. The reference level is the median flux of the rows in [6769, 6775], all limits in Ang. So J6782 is -0.31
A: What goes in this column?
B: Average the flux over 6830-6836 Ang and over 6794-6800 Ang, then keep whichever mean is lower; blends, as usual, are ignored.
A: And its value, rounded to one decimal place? 37.4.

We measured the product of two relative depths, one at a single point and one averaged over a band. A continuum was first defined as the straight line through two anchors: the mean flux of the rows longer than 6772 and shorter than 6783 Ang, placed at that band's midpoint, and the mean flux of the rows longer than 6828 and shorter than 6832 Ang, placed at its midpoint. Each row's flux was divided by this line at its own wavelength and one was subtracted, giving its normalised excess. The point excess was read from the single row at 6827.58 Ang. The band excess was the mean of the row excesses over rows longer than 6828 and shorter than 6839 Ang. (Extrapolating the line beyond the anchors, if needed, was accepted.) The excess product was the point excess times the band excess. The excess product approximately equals 0.00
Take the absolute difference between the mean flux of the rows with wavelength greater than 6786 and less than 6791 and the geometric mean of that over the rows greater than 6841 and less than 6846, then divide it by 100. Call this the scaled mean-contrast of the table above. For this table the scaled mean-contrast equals 0.007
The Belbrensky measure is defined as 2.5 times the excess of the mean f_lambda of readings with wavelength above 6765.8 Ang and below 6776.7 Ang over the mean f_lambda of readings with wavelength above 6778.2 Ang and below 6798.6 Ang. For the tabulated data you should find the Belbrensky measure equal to 21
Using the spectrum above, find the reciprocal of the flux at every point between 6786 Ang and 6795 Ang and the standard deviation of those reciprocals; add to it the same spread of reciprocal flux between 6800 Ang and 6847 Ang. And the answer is 0.002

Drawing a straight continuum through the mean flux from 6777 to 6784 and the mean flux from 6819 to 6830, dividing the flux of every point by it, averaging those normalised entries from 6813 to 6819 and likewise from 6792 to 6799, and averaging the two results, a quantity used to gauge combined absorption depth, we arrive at 0.74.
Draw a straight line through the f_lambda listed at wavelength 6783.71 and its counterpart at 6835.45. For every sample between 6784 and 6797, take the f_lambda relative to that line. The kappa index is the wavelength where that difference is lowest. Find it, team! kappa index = 6789.96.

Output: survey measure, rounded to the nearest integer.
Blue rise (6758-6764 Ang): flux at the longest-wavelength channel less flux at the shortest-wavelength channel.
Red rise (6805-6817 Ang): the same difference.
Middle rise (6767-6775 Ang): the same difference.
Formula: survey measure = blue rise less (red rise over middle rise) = -34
